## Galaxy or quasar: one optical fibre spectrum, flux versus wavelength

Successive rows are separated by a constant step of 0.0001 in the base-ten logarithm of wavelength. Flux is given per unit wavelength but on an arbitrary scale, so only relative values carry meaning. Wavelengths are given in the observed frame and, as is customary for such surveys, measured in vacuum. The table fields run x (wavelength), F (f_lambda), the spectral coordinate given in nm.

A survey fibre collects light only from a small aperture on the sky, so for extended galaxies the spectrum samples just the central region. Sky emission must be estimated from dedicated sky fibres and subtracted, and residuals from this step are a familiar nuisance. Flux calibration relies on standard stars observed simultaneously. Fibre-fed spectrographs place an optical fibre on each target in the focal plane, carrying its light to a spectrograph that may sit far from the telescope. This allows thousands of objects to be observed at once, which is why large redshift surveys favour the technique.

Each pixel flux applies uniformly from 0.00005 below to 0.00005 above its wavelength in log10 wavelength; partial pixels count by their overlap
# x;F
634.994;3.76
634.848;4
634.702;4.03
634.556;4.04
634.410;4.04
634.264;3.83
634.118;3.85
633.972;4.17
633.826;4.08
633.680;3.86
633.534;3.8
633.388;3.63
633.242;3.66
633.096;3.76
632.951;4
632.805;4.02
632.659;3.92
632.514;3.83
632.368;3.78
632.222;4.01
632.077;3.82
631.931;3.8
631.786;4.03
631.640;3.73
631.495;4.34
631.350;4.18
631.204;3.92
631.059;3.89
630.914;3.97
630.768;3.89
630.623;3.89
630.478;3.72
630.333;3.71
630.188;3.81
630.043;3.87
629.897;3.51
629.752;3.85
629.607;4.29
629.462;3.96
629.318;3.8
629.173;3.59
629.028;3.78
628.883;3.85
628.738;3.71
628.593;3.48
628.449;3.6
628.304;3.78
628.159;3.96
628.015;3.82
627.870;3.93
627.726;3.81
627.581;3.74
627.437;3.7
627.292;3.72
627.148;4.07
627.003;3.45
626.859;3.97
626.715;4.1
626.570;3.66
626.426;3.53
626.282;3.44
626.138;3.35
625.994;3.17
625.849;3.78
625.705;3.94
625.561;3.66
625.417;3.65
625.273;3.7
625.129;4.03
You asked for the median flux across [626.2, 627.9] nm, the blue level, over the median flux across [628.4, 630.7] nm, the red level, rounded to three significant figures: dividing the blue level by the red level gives 0.984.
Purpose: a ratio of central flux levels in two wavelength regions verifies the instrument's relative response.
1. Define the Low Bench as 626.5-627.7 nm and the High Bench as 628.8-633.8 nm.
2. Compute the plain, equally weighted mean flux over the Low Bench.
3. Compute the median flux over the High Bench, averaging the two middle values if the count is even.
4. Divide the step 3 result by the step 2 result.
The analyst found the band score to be 1.013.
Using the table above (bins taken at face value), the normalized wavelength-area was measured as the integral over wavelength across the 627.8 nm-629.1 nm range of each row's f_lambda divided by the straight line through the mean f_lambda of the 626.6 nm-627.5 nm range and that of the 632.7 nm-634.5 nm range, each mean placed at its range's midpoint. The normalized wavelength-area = 1.28 nm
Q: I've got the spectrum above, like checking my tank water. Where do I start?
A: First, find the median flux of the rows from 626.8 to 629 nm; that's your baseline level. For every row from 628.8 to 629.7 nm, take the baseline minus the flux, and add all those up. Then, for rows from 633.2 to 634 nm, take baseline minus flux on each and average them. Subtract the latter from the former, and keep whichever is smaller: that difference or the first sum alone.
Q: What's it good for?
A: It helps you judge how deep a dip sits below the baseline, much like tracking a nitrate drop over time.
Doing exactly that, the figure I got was -0.59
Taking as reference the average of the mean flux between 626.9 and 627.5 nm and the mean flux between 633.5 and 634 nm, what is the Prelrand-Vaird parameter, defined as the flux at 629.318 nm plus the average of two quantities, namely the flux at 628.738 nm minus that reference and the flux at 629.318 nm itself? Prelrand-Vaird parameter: 5.63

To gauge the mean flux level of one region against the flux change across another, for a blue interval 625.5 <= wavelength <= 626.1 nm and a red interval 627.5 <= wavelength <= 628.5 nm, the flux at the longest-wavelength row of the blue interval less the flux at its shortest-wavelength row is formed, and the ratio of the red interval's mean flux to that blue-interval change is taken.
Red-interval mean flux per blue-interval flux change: -8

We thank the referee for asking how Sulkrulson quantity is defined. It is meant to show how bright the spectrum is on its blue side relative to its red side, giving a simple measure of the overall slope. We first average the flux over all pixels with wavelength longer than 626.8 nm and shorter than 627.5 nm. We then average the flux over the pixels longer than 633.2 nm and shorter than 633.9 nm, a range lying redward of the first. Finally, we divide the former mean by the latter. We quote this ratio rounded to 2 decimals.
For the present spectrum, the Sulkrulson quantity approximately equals 0.99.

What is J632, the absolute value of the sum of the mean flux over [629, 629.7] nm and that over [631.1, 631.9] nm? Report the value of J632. 7.9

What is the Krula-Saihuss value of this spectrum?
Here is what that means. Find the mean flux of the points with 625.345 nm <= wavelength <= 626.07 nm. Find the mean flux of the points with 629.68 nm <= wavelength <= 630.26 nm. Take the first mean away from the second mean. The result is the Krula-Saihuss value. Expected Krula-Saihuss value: 0.12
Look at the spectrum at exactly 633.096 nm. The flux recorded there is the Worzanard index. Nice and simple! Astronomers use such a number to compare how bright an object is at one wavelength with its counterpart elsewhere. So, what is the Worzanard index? 3.76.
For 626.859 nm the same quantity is 3.97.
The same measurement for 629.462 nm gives 3.96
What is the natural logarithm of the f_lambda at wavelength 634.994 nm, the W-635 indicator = 1.32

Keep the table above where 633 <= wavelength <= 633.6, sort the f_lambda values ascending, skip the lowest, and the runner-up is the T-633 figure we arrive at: 3.66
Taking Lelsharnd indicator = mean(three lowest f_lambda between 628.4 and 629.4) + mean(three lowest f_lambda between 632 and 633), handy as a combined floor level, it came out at 7.37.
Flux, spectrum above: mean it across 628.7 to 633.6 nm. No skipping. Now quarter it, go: 0.966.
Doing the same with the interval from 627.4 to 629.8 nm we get 0.951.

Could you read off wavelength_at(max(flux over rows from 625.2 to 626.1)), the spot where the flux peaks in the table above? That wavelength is 625.705 nm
